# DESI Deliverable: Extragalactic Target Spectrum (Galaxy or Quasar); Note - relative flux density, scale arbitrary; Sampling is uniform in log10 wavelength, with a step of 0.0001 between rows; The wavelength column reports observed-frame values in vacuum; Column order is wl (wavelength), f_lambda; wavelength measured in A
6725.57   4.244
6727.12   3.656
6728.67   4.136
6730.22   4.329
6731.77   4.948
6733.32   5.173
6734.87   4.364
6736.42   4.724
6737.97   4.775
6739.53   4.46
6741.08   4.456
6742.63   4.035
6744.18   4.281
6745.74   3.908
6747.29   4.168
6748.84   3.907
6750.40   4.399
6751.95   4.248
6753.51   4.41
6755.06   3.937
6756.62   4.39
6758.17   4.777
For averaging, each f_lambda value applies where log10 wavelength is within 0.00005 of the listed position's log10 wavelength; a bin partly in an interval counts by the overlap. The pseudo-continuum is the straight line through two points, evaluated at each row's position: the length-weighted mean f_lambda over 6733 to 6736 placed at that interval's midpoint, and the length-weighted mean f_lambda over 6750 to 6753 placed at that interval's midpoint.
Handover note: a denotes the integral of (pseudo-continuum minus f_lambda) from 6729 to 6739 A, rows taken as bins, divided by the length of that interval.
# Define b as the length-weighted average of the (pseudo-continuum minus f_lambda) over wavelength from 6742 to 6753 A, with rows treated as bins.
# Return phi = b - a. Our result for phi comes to 0.24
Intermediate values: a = 0.03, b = 0.27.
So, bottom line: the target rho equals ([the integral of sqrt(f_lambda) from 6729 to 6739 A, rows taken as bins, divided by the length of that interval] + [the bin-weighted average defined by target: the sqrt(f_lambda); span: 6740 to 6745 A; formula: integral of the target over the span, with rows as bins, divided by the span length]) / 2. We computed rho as 2.11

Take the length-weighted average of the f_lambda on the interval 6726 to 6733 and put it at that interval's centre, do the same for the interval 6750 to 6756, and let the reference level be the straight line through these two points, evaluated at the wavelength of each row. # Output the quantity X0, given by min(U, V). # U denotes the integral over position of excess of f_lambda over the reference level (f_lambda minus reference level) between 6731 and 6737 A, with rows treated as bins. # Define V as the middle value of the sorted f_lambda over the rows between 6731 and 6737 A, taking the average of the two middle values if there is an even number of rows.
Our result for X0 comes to 3.0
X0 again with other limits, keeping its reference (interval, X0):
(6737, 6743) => 1.1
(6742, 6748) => -1.0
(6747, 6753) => -0.4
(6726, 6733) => 0.0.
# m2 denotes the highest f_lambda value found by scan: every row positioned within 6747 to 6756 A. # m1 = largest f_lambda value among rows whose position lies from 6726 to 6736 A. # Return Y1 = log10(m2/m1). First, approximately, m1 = 5.173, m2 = 4.41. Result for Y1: -0.07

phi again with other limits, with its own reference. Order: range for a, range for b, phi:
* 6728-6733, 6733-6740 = -0.27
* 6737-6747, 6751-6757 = -0.19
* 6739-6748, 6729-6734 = -0.27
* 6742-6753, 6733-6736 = -0.27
